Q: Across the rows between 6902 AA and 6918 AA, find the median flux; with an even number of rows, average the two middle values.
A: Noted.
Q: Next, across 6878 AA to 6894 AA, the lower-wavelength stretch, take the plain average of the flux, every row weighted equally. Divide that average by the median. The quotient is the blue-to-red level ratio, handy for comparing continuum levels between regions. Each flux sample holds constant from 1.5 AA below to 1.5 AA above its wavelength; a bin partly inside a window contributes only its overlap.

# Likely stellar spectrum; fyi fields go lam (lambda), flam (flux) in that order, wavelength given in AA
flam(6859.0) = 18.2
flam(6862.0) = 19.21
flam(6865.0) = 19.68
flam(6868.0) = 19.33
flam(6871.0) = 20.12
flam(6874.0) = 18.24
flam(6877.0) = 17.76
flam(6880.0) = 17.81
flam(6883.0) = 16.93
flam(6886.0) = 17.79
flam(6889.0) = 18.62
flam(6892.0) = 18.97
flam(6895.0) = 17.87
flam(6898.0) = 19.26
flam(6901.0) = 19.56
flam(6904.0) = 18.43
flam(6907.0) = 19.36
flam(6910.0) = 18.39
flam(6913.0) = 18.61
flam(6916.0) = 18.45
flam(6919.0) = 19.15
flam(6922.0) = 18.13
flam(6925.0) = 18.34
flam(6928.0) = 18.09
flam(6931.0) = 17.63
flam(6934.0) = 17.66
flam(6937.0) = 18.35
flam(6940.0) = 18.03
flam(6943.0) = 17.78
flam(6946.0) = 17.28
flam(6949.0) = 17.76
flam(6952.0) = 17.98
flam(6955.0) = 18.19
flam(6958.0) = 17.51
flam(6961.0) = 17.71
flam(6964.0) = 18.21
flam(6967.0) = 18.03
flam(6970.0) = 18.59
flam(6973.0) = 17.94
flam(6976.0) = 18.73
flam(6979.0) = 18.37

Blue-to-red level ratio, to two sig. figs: 0.98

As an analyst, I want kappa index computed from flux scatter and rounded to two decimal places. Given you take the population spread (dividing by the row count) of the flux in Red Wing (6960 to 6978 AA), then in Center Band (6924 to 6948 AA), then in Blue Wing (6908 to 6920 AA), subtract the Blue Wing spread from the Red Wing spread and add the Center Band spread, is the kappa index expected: 0.41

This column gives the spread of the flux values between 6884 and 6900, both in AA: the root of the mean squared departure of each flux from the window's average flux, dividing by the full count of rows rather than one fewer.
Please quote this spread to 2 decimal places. 0.59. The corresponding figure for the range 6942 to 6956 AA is 0.30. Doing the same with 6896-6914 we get 0.47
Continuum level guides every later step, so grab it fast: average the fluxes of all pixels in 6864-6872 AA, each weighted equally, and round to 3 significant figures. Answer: 19.7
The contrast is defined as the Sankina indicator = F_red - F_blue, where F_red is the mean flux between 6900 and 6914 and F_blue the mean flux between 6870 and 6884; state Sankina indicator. 0.7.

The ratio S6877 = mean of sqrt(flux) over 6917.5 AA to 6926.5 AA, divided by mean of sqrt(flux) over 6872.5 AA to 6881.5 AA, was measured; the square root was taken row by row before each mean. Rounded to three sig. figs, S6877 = 1.02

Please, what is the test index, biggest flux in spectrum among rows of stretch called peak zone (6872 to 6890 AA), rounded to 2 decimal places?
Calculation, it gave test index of 18.62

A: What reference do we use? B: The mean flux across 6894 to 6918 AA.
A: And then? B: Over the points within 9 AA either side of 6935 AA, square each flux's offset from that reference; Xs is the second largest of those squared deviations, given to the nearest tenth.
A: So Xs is 1.2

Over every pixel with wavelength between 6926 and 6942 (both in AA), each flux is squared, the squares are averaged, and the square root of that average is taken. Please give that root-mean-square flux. 18.0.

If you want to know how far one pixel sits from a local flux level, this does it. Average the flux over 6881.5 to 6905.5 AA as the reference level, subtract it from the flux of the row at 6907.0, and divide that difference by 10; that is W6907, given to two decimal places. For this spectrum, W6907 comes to 0.09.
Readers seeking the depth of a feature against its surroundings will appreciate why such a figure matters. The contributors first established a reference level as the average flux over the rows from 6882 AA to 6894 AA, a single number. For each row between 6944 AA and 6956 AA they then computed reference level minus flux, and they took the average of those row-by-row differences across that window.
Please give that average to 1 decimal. 0.3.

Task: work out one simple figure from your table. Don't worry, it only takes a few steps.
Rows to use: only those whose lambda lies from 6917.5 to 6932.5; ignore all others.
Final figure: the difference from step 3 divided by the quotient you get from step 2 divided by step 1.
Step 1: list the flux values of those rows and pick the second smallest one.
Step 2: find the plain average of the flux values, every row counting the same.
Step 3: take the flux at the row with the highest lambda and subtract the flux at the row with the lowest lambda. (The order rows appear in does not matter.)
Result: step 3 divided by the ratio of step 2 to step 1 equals -1.5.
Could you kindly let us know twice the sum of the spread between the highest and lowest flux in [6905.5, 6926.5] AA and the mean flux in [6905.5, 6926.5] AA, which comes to 39.7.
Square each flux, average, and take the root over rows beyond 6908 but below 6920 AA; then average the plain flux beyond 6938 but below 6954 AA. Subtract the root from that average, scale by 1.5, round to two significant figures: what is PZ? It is -1.3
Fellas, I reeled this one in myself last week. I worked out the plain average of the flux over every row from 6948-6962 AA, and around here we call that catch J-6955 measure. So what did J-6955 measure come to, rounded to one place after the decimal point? 17.8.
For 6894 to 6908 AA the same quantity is 18.9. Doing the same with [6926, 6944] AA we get 17.9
